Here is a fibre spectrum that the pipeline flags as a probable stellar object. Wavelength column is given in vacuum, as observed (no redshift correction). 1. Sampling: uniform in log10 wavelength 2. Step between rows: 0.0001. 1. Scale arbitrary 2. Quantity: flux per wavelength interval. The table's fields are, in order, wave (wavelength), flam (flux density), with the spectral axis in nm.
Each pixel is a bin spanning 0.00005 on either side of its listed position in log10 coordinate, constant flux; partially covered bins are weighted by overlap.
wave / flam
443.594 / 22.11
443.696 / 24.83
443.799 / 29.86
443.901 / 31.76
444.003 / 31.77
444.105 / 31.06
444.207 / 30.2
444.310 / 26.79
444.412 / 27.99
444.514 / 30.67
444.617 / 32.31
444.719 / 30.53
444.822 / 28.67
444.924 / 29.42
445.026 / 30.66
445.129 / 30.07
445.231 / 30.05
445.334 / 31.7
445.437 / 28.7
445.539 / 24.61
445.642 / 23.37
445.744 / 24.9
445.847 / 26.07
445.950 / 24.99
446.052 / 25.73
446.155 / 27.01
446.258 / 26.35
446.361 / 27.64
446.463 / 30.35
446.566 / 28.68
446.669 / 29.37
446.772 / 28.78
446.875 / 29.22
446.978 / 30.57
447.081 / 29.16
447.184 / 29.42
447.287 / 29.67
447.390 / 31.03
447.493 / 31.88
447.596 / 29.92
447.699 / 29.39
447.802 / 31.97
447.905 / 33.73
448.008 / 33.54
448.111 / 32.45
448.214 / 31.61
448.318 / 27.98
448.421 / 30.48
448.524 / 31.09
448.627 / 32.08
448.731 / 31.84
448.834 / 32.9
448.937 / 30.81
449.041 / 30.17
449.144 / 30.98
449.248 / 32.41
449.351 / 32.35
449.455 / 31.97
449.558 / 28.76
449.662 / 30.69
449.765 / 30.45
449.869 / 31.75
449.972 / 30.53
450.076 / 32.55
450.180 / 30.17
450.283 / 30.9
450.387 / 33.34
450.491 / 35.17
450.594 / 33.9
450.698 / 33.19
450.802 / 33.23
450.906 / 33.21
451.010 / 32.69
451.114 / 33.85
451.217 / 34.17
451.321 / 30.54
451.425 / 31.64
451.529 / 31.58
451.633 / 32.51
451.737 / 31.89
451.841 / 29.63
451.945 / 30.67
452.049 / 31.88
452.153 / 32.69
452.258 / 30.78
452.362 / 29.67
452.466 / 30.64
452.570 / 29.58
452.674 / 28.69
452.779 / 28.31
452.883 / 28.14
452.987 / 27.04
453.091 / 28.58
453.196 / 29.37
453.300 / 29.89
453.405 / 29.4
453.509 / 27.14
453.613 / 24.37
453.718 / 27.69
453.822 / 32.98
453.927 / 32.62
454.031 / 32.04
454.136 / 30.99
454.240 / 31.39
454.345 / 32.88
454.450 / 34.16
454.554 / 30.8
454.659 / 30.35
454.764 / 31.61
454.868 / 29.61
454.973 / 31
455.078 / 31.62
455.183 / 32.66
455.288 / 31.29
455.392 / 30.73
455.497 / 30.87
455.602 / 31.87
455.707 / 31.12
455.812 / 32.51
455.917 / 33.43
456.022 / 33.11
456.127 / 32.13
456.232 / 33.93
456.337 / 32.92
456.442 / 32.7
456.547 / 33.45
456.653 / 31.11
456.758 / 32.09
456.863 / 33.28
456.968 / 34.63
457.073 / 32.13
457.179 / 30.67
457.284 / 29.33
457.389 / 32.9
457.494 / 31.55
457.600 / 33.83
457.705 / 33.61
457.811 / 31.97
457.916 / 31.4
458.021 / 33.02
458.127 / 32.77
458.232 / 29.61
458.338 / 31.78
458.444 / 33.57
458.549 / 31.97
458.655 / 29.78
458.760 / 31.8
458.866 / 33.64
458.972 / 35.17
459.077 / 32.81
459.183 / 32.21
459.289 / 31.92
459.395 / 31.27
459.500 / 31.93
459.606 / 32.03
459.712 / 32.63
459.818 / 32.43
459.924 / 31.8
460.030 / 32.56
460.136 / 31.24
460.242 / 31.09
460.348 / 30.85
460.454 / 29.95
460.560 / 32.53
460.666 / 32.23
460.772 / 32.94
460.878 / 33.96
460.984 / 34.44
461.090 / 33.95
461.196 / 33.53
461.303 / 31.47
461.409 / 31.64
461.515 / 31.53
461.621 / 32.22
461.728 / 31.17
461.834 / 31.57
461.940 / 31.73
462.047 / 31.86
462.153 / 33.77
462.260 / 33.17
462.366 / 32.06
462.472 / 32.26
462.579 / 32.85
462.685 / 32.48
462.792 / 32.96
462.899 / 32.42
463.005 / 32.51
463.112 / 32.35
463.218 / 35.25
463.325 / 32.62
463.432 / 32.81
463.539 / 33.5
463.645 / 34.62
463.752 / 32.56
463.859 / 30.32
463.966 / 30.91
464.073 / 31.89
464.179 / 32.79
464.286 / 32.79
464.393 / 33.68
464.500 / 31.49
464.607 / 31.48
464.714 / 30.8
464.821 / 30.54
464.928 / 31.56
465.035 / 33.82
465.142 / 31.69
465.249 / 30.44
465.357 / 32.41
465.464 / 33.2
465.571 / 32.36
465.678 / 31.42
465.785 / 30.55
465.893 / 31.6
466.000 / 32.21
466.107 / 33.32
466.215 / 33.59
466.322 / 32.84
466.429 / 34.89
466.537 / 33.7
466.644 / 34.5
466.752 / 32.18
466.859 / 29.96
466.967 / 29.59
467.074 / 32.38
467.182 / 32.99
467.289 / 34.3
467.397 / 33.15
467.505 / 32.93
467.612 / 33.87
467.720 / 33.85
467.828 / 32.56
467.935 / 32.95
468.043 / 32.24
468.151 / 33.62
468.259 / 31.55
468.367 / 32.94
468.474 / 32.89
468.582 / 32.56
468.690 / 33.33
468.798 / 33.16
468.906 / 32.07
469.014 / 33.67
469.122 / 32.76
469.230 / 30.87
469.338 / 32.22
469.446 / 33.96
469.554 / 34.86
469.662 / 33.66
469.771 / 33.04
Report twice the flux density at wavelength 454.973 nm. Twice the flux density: 62.0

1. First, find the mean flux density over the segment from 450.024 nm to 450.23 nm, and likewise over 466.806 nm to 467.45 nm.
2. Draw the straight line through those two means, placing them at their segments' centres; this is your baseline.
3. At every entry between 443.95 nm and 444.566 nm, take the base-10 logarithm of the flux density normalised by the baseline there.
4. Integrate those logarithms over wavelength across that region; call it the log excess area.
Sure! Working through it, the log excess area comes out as -0.012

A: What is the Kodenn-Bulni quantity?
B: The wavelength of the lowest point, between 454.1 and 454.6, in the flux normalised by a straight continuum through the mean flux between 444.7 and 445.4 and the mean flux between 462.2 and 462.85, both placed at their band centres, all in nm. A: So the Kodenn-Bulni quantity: 454.554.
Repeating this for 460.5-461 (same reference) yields 460.666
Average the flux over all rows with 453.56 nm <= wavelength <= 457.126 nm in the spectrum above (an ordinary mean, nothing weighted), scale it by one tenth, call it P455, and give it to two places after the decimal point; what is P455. 3.18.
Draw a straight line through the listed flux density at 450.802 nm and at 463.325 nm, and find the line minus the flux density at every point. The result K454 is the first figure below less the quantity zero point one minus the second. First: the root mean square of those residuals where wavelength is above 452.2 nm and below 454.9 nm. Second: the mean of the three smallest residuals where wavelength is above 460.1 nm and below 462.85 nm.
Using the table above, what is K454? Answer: 2.3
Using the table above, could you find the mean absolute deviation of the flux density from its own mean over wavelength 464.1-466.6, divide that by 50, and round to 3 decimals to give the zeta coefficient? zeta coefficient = 0.020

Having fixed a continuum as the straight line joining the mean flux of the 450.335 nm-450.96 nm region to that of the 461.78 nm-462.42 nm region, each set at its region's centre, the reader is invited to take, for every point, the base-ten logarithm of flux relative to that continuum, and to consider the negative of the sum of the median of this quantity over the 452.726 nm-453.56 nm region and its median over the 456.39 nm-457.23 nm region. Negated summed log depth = 0.077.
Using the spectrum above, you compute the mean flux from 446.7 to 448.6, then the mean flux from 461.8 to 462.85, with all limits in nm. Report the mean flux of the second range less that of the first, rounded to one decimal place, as 1.8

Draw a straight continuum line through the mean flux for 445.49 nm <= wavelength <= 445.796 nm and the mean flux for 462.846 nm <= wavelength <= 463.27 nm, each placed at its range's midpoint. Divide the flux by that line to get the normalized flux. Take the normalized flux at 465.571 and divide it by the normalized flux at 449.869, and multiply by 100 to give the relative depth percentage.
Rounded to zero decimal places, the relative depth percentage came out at 78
